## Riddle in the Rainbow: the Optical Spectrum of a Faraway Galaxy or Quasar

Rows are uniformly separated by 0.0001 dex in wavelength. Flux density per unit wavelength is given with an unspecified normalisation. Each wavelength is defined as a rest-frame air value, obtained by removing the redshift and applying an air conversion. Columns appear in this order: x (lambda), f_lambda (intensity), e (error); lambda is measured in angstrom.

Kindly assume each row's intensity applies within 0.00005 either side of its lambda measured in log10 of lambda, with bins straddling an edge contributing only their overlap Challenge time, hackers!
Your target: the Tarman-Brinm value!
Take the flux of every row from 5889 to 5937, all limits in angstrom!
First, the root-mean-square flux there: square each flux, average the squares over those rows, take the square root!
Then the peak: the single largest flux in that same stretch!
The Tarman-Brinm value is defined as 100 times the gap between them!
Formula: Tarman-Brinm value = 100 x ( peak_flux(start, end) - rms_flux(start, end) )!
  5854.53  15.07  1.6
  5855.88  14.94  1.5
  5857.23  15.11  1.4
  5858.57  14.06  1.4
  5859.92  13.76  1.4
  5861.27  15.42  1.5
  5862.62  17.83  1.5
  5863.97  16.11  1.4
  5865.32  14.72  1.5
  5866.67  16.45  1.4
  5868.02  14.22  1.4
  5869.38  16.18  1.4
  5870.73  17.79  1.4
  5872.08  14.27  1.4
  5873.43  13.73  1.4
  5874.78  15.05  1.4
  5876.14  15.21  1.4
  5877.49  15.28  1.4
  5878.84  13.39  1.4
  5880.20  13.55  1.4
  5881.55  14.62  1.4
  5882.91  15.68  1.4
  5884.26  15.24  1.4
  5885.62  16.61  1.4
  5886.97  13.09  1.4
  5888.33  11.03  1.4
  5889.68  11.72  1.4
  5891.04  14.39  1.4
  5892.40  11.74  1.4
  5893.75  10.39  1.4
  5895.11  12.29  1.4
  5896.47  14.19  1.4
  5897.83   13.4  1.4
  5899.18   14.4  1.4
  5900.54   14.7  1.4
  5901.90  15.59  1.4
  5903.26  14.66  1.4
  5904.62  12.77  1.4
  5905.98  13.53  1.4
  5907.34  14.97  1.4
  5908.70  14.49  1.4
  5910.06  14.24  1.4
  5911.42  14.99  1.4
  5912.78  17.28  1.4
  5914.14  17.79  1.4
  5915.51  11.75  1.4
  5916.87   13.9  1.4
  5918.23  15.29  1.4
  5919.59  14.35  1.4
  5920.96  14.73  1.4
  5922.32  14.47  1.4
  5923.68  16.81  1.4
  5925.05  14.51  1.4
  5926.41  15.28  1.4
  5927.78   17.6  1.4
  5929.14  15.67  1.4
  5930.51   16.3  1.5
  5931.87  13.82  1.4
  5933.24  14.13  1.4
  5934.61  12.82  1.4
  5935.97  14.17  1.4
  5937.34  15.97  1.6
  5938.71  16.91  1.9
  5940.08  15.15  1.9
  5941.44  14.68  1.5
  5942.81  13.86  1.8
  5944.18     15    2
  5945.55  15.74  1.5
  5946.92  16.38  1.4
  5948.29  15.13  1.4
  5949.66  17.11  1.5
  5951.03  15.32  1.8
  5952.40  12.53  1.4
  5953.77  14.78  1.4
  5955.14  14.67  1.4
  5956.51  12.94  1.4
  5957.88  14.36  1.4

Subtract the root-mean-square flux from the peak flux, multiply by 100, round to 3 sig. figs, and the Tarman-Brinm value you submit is 332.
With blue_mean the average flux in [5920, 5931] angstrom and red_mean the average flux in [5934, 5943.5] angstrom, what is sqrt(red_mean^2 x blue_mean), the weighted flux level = 58.6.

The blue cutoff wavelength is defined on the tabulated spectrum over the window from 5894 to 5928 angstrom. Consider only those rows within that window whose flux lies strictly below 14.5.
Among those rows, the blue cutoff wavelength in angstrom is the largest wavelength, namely 5922.32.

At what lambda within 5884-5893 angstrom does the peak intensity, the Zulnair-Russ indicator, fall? 5885.62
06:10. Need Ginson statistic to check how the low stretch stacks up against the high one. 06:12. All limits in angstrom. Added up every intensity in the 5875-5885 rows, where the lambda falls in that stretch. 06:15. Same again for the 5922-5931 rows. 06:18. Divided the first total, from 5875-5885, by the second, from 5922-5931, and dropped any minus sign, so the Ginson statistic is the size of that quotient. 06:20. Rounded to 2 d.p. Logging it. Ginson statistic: 0.93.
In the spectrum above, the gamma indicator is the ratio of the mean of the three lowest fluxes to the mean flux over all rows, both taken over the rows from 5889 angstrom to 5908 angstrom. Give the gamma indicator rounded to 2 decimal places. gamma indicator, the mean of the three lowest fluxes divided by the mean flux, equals 0.84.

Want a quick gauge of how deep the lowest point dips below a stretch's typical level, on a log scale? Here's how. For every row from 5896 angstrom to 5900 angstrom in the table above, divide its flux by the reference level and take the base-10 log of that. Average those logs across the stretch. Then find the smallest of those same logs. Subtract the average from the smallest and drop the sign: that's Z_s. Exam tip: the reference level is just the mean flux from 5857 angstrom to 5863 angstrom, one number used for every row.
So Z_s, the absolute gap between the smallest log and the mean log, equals 0.019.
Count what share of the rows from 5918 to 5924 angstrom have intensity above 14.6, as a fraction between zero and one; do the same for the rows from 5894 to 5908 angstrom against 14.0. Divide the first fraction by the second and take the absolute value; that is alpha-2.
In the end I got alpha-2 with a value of 1.00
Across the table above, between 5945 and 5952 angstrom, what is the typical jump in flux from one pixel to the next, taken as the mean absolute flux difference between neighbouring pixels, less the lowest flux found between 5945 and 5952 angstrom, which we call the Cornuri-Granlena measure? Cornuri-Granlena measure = -14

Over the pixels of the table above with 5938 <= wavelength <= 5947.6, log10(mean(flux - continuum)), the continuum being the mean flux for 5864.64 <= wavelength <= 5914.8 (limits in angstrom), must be 0.0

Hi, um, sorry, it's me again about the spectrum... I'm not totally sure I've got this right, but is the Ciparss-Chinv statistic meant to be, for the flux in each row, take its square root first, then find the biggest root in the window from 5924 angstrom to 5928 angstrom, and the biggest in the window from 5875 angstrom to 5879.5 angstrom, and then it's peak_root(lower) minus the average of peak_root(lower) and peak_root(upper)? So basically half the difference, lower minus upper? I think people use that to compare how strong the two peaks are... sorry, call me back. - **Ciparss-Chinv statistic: -0.14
